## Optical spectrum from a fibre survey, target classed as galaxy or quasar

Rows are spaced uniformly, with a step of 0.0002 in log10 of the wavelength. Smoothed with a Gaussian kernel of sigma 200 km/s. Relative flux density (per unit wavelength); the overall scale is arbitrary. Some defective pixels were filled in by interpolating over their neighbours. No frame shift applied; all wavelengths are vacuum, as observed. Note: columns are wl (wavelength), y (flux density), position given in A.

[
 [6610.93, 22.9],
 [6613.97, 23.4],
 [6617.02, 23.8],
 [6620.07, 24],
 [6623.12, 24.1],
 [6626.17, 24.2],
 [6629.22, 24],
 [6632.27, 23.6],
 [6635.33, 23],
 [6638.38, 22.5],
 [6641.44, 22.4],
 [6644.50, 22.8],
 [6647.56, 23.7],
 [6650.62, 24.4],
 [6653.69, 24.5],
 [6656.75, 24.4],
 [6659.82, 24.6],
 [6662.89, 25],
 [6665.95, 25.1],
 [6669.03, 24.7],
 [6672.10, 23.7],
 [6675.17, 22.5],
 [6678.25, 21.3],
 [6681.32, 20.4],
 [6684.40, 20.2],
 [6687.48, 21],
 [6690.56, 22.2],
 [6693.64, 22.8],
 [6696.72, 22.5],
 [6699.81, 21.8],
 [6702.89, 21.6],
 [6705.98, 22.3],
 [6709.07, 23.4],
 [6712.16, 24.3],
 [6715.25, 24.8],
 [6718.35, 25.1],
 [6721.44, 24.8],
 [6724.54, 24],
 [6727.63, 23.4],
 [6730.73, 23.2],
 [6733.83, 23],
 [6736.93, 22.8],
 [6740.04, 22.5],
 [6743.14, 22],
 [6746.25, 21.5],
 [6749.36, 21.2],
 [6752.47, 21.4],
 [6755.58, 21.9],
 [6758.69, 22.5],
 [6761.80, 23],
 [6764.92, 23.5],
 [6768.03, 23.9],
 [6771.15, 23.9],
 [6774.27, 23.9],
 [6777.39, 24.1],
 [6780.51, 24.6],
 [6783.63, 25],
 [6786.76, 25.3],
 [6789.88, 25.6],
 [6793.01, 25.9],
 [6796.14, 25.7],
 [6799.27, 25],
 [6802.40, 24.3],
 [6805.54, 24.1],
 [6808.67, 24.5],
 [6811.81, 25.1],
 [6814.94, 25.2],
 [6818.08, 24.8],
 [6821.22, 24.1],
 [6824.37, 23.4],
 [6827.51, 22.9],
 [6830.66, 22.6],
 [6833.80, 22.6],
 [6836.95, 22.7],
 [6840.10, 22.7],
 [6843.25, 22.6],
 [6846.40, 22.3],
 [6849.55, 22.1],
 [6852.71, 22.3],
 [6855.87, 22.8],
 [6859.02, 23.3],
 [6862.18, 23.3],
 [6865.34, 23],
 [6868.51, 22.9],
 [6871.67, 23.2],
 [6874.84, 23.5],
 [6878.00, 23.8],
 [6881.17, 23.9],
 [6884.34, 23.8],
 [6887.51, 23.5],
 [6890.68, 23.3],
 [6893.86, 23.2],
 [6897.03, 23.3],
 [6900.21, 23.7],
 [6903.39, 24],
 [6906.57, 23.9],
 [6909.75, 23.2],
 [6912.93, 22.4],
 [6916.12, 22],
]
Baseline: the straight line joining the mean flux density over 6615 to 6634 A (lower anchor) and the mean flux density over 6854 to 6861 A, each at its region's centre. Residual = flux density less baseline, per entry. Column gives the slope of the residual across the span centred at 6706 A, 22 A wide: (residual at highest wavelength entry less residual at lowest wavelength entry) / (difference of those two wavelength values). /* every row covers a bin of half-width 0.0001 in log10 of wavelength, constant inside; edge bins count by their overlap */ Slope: 0.128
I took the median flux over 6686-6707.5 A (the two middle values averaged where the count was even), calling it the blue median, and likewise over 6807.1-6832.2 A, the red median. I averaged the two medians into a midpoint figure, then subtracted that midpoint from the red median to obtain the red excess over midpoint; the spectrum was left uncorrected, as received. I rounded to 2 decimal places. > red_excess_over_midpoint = 1.05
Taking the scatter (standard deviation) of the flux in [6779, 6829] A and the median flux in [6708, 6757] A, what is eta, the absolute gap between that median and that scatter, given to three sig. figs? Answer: 22.3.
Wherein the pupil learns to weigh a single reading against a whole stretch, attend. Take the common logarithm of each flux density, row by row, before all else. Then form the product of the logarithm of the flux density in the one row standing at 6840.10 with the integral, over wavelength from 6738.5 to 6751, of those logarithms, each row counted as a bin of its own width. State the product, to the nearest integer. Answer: 23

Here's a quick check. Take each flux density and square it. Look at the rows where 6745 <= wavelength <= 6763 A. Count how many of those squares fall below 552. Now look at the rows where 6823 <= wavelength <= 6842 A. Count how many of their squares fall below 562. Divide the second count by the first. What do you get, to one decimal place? 1.0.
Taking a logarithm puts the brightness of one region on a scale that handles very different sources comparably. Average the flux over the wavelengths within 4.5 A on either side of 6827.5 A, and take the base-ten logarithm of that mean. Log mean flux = 1.36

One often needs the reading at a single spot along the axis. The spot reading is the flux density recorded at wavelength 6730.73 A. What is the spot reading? 23.2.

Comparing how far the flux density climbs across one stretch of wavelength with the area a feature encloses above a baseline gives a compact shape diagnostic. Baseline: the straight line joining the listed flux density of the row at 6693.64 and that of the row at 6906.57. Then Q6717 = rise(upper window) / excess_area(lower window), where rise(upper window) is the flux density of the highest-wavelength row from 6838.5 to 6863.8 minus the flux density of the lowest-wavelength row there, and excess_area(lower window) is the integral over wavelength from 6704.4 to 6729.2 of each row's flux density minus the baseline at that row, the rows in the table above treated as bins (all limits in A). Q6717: 0.02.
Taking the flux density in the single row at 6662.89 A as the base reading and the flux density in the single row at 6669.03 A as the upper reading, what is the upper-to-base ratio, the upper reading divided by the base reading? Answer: 0.99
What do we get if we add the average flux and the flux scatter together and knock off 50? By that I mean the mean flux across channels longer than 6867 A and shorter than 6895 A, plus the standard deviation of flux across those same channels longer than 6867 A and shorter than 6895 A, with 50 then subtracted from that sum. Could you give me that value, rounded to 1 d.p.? -26.2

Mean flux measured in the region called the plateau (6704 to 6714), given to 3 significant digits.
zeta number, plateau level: 23.3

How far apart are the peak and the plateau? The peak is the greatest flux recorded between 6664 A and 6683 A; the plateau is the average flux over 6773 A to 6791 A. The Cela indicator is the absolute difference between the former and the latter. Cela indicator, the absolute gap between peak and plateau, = 0.35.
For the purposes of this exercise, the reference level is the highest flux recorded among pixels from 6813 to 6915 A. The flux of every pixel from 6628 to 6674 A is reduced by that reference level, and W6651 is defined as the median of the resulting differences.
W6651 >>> -1.2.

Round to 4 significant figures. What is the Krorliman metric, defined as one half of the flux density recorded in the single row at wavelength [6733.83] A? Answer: 11.50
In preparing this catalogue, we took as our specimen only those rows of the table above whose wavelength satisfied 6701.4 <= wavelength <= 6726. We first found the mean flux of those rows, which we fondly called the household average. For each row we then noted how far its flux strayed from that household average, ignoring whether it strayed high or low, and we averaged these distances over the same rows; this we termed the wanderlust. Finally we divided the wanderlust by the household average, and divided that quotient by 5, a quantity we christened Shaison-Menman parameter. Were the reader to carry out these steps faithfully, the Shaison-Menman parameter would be 0.0085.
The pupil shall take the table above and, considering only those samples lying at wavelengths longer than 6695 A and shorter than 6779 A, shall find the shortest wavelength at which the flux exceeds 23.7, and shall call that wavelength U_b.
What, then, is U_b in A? 6712.16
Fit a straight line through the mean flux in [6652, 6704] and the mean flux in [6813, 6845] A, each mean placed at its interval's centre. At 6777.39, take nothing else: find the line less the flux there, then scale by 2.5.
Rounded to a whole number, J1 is -2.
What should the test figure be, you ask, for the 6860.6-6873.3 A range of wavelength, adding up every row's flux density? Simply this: 92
